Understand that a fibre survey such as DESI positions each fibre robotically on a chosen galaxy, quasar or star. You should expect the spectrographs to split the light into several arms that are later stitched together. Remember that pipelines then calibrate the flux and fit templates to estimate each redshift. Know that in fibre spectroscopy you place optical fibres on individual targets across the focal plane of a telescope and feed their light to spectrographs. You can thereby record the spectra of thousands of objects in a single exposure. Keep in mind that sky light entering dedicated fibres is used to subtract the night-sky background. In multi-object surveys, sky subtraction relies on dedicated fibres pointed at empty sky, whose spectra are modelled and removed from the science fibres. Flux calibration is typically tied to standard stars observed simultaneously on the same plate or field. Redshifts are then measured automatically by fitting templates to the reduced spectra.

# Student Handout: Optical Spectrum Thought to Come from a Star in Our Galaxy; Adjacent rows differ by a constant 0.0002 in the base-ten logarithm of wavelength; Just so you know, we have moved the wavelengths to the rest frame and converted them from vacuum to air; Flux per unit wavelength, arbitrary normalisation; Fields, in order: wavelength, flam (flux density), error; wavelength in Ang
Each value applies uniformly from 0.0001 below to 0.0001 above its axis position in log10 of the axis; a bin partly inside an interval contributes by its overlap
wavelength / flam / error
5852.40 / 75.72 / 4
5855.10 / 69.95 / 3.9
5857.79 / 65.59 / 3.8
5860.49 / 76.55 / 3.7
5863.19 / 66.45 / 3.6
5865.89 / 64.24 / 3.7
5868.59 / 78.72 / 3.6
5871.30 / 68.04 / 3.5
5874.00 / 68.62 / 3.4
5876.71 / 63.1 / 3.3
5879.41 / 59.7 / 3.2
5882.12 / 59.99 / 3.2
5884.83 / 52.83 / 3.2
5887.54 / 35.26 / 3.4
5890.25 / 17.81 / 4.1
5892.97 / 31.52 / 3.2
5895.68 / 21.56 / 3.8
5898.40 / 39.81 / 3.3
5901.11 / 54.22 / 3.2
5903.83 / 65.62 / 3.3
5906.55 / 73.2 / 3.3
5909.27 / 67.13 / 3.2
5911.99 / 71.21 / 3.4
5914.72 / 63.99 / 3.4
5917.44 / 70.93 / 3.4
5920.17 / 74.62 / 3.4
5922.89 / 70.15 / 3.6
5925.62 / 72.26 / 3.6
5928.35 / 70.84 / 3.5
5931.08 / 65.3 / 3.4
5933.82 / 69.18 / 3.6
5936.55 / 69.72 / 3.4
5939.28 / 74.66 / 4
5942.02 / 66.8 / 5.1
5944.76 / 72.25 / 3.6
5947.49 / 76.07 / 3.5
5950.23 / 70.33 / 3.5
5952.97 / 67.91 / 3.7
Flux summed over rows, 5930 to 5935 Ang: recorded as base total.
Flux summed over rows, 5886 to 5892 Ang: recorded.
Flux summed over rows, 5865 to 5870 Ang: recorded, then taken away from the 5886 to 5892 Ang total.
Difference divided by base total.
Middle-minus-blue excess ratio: -0.67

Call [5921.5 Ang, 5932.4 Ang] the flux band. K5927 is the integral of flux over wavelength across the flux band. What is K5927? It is 760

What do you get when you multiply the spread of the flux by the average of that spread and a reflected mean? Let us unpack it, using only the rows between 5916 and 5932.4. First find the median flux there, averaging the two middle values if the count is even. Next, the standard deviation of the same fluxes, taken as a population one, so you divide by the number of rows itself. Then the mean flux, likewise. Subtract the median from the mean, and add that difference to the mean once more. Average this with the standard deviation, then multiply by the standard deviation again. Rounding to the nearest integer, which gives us 103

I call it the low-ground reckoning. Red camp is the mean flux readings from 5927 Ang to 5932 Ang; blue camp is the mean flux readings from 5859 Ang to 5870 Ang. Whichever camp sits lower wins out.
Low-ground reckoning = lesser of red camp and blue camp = 68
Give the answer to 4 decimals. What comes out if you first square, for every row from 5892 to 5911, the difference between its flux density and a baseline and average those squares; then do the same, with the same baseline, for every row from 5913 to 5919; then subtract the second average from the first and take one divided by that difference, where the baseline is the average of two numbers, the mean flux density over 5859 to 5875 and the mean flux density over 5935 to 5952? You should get 0.0014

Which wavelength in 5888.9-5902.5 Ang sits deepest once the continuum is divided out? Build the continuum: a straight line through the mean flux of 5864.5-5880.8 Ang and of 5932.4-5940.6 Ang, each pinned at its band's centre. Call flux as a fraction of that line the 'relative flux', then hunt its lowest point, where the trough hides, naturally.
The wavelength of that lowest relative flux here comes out 5890.25 Ang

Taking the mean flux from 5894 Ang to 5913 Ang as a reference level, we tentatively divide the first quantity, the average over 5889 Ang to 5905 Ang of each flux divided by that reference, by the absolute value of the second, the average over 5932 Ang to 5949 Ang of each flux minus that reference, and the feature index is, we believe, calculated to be 0.04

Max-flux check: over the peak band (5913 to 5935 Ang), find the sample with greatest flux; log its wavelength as 5920.17 Ang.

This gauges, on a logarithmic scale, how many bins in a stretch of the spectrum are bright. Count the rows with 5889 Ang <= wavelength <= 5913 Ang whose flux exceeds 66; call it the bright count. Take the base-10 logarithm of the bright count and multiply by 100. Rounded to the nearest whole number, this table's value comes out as 48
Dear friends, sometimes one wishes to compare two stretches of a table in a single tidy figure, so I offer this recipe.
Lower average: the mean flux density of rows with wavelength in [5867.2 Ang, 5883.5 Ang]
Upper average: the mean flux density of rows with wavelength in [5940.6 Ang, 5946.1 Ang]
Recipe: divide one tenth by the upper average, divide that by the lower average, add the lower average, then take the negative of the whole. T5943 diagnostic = -66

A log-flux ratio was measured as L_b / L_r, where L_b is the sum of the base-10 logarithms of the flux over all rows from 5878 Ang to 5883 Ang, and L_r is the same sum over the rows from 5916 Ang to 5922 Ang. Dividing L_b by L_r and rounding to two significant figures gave 0.95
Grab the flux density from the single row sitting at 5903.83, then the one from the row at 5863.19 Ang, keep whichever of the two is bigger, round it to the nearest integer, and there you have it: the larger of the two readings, 66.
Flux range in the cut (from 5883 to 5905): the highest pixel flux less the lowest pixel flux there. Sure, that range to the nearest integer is 48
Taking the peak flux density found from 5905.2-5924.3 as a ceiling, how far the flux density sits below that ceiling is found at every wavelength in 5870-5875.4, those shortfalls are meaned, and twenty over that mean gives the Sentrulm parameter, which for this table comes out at 3.2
